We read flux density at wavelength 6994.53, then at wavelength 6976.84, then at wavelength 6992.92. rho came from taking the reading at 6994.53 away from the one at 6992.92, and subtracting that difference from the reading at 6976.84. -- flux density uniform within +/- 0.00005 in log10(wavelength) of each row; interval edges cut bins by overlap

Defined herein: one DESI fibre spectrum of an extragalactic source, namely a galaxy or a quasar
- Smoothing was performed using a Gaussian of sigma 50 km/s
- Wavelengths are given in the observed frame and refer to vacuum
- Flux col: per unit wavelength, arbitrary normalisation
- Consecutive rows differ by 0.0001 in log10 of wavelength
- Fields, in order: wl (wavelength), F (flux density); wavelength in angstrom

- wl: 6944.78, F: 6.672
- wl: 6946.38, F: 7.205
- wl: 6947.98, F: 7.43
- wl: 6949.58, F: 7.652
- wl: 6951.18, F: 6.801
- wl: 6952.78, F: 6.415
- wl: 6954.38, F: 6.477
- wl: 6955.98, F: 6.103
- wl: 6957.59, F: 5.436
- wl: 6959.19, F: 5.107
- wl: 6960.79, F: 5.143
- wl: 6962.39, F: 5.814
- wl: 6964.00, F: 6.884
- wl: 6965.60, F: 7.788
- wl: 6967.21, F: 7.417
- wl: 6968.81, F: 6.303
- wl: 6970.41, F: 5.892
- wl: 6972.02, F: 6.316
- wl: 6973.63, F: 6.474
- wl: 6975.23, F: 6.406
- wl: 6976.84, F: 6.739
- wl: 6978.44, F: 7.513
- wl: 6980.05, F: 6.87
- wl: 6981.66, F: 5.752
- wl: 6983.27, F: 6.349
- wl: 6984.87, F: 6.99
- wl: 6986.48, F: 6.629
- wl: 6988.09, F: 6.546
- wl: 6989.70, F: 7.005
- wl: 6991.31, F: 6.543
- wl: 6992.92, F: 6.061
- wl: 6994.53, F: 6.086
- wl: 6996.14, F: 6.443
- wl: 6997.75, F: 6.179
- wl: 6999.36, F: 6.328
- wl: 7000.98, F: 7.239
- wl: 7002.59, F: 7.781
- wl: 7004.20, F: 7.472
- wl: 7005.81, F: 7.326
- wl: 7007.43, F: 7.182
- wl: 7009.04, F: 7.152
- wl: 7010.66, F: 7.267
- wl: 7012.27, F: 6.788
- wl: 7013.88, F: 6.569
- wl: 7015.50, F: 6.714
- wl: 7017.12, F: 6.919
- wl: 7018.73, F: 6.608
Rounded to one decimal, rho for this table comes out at 6.8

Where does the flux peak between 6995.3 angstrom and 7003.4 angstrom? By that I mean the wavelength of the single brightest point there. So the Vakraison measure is 7002.59 angstrom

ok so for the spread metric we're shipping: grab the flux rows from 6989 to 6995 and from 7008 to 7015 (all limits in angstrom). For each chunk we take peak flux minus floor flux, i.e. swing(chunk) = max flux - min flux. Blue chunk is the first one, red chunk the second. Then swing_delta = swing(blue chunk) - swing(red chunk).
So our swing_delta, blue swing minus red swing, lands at 0.25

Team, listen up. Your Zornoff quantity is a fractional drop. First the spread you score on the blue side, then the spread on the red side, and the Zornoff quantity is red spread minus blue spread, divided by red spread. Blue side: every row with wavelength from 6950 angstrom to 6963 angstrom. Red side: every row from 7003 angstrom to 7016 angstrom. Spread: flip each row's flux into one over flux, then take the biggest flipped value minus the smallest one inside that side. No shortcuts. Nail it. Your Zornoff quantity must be -1.7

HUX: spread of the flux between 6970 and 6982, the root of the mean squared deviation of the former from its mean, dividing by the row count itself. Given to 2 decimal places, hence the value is 0.52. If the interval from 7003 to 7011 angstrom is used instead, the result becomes 0.11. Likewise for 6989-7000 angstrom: 0.31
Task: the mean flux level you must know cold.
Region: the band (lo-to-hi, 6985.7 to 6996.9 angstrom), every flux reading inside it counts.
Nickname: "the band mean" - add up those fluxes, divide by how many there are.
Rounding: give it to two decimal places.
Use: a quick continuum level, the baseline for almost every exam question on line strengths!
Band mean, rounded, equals 6.47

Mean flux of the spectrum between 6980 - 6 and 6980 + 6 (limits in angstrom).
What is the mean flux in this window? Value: 6.7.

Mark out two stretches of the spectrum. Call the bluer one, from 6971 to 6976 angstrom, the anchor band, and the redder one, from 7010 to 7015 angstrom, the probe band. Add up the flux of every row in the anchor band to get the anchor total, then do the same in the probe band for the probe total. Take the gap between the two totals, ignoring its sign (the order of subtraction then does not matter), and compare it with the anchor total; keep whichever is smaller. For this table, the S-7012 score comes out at 1.4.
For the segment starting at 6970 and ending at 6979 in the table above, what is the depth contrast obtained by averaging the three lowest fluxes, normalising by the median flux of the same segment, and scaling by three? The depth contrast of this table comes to 2.89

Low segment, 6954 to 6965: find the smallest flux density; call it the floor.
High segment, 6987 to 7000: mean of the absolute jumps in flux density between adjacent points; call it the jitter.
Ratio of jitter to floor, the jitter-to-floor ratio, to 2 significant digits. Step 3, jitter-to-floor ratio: 0.061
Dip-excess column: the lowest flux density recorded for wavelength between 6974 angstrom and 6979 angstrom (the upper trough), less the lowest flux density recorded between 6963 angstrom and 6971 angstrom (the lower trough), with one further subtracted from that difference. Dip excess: -0.49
